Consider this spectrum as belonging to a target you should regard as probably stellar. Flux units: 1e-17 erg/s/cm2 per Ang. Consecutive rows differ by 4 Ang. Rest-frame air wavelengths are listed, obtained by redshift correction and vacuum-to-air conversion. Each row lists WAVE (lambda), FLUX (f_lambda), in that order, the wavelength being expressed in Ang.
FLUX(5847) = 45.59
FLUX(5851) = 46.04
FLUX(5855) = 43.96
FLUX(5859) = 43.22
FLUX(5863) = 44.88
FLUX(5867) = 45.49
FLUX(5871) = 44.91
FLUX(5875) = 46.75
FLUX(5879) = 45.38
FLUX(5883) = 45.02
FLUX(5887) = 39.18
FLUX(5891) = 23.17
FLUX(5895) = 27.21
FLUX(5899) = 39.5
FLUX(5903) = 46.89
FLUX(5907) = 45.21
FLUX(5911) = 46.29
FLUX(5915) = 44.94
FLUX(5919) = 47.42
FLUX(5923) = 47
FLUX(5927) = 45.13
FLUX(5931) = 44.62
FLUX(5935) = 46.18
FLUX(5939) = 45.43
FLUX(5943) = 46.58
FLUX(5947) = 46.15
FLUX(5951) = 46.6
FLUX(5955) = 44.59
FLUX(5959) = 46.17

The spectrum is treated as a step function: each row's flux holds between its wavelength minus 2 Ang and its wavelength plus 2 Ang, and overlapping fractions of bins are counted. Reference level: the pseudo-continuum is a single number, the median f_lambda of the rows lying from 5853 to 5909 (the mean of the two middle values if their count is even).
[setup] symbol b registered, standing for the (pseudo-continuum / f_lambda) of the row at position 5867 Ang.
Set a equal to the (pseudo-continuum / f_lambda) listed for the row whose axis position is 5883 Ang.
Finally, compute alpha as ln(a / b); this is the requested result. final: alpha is 0.010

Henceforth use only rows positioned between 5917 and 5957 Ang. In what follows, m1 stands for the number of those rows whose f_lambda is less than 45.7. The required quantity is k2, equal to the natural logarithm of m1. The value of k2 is 1.4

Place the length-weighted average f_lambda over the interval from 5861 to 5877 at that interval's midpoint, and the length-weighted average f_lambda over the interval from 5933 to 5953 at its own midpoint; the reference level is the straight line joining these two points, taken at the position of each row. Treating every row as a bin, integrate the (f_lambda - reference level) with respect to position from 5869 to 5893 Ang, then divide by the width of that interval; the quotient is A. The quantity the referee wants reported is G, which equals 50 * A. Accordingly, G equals -244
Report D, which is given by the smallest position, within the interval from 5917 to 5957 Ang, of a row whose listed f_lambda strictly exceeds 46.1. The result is 5919 Ang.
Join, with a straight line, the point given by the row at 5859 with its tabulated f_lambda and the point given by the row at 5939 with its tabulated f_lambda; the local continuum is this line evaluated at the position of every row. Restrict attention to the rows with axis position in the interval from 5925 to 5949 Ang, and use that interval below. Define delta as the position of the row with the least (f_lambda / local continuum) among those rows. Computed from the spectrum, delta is 5931 Ang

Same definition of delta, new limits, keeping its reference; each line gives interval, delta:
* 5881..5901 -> 5891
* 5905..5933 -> 5931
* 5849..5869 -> 5859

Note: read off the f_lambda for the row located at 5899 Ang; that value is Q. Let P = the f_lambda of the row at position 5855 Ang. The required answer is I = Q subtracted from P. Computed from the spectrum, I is 4.5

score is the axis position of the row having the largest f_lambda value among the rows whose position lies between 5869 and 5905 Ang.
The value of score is 5903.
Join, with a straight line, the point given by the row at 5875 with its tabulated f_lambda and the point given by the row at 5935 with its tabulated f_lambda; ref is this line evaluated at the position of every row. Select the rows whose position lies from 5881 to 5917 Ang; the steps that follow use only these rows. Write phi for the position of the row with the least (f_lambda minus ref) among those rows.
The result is 5891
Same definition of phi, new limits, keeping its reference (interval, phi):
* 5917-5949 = 5931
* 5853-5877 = 5859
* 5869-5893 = 5891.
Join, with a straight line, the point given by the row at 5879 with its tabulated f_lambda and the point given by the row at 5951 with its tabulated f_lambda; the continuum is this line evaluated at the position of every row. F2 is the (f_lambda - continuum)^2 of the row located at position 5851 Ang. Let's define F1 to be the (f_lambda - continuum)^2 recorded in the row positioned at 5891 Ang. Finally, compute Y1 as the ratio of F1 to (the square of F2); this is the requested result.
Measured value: 303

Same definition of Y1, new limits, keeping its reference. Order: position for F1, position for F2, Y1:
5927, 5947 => 53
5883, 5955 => 0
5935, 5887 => 0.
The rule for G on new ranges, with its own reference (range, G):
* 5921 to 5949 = -12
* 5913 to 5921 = 12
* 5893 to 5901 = -620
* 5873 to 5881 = 24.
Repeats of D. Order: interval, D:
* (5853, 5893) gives 5875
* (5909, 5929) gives 5911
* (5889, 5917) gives 5903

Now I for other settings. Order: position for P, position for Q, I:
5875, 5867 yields 1.3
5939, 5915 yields 0.5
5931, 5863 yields -0.3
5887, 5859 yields -4.0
